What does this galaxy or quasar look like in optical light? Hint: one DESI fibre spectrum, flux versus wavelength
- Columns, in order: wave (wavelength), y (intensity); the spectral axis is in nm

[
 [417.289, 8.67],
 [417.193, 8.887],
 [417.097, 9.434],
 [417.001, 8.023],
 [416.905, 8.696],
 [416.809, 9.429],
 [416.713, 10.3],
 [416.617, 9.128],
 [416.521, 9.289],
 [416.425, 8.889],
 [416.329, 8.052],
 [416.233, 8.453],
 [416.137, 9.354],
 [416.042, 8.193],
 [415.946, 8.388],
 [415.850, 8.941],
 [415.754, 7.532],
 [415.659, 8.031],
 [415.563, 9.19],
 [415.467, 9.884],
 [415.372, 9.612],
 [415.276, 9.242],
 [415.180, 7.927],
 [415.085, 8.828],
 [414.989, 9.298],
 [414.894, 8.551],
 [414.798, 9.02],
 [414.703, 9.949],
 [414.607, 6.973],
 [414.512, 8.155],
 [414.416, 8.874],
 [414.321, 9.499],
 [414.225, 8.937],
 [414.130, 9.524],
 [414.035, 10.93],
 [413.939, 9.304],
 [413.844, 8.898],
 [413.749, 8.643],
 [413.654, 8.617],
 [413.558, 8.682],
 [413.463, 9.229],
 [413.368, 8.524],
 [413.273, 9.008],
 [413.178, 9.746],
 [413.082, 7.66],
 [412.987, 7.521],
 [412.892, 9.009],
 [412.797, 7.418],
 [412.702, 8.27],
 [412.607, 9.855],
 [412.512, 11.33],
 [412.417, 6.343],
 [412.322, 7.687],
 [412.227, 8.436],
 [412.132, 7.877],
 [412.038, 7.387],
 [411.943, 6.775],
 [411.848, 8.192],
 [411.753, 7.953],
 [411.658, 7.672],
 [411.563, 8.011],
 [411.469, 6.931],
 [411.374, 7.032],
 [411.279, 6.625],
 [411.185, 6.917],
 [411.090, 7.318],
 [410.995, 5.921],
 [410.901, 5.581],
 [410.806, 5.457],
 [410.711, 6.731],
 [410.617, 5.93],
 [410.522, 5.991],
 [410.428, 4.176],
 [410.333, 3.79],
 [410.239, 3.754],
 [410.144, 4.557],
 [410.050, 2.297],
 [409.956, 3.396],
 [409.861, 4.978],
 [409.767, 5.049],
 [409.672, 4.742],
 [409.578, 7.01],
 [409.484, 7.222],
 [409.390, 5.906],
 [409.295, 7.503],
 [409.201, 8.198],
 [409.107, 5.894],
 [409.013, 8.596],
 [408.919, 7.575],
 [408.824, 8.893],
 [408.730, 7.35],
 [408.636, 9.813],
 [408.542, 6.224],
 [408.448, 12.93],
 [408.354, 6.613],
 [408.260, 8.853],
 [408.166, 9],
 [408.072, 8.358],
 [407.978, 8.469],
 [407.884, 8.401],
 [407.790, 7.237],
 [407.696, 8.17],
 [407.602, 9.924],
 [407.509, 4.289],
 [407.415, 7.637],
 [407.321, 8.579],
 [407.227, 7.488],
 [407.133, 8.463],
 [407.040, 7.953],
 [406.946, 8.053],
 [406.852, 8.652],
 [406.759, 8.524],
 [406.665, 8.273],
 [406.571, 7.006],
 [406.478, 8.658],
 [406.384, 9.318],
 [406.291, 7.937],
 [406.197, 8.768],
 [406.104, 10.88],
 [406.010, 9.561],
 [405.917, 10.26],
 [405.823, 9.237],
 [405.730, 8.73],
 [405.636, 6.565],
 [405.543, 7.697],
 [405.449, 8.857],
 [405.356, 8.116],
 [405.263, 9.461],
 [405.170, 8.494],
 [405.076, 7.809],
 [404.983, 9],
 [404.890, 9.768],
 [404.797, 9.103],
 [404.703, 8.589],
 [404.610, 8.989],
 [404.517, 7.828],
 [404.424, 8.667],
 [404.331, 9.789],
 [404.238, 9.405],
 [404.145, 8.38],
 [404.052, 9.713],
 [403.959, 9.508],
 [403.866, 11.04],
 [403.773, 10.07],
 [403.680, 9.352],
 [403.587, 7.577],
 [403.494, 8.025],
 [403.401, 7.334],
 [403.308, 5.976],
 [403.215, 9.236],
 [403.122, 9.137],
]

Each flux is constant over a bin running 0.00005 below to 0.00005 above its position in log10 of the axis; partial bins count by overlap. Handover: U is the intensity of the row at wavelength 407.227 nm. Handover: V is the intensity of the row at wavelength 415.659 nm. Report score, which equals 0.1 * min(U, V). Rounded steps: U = 7.488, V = 8.031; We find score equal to 0.75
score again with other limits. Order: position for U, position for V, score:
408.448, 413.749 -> 0.86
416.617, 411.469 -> 0.69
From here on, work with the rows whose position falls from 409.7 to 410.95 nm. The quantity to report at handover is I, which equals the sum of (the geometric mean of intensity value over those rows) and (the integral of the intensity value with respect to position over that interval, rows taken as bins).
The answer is 11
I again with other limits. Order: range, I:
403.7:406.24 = 32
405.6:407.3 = 23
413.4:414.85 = 22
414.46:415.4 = 17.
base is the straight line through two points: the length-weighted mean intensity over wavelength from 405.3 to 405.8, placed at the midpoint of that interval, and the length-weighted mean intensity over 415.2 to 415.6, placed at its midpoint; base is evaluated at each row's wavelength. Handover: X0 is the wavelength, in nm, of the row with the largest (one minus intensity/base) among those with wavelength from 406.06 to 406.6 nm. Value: 406.571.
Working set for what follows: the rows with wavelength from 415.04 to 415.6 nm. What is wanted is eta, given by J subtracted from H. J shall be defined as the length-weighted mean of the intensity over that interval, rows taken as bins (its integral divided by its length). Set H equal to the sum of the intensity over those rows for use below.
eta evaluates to 46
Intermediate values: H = 55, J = 9.1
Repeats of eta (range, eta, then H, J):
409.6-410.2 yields 21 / 25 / 4.3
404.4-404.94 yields 44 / 53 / 8.8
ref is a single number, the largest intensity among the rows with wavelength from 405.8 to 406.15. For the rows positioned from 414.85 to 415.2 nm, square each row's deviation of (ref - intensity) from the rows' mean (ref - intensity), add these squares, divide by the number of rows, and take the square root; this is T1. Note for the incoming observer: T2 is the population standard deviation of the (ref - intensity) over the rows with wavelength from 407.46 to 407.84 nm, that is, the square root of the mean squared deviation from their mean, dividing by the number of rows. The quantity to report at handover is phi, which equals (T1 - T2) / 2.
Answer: -0.8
